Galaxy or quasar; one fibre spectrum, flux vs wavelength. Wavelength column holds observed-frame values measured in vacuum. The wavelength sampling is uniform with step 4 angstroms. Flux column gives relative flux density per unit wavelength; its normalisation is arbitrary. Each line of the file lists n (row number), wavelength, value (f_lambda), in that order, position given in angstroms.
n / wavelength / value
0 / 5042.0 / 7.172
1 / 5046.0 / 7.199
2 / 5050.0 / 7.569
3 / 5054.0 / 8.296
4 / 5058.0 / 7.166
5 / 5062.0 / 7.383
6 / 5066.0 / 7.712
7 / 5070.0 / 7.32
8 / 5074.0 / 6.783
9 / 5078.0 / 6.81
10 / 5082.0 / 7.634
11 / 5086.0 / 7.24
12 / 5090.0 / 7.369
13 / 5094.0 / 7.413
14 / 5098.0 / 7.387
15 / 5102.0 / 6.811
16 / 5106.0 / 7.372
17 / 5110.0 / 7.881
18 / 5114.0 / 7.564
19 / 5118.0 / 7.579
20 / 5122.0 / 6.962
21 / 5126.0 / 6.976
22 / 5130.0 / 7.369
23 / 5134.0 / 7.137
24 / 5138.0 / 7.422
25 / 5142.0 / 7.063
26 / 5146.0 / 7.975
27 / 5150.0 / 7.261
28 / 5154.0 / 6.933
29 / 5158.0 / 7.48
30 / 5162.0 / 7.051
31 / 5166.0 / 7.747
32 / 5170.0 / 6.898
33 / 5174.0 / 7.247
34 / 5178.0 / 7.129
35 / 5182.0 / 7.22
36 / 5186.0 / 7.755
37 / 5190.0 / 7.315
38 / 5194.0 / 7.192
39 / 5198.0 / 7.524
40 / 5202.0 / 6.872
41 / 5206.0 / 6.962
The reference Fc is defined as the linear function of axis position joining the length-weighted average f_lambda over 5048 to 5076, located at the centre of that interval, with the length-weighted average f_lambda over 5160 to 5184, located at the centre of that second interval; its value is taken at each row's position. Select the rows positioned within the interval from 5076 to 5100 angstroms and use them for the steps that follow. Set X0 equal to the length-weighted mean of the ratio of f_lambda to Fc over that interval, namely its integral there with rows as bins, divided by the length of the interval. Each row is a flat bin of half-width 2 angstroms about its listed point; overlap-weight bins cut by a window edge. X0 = 0.987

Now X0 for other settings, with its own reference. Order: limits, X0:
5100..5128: 0.995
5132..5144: 0.988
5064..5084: 0.975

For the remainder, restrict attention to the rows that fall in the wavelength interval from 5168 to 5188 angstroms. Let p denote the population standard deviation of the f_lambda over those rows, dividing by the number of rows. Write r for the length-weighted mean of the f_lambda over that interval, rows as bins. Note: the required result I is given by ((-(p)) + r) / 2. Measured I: 3.484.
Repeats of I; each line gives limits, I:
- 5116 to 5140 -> 3.505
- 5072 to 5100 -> 3.468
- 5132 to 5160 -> 3.502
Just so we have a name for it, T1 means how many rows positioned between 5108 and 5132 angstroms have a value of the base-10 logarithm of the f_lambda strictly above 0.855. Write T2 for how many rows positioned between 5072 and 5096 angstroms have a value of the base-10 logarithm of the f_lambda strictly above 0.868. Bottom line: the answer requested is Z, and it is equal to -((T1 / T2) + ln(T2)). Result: -2.69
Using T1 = 4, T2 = 2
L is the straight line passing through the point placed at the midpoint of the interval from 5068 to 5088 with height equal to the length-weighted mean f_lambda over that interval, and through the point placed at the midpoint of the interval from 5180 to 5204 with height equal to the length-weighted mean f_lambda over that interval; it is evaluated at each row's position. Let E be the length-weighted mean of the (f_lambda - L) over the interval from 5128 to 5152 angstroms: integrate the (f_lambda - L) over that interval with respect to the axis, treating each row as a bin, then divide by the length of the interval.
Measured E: 0.129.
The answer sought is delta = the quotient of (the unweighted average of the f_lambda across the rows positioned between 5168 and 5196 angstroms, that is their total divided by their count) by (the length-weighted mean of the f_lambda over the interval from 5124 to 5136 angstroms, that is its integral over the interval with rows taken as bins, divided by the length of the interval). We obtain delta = 1.013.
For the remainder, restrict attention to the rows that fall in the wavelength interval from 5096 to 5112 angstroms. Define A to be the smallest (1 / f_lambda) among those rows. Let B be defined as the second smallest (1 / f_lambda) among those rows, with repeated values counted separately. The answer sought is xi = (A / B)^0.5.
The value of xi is 0.968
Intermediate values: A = 0.127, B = 0.1354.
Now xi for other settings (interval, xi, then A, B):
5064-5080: 0.974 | 0.130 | 0.1366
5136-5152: 0.965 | 0.125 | 0.1347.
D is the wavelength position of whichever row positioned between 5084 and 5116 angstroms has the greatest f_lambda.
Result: 5110.0 angstroms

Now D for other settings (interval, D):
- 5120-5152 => 5146.0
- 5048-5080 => 5054.0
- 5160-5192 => 5186.0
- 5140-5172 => 5146.0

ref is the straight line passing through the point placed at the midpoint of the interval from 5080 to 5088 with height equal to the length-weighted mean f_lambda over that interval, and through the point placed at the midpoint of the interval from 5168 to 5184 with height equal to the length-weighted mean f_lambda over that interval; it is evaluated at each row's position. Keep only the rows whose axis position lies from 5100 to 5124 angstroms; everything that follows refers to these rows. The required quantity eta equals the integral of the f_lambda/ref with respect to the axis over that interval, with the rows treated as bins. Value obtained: 24.1 angstroms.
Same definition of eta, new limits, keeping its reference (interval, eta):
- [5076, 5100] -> 23.6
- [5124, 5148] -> 24.2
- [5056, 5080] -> 23.1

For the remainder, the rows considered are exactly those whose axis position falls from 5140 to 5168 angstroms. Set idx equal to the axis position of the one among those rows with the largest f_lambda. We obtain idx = 5146.0 angstroms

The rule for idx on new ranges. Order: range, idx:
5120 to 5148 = 5146.0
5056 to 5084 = 5066.0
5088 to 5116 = 5110.0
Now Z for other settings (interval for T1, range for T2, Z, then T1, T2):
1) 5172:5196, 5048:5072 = -2.64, 5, 4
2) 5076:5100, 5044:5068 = -2.64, 5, 4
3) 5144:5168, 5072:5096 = -2.69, 4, 2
